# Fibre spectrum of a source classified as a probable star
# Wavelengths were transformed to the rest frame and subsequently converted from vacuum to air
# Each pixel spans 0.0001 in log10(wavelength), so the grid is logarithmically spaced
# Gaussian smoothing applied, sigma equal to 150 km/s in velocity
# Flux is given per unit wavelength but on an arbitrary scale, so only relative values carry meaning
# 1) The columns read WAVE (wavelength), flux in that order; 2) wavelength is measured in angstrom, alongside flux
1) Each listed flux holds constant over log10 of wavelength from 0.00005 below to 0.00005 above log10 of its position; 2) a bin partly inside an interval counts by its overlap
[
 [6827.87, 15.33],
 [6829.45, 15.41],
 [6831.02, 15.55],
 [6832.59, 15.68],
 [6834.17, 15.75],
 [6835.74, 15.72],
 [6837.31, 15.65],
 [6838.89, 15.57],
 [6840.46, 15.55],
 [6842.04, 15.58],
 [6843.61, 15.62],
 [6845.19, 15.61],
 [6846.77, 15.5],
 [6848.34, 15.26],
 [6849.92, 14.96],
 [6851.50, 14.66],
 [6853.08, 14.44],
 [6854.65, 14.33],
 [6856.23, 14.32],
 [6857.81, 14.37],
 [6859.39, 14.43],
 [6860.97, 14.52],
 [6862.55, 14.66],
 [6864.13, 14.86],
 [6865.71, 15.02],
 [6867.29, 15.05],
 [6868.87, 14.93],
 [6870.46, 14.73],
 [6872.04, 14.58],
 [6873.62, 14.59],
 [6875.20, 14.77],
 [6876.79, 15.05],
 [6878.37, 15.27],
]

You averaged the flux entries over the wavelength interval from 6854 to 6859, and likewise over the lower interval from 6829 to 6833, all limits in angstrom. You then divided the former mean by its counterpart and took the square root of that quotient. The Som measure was 0.96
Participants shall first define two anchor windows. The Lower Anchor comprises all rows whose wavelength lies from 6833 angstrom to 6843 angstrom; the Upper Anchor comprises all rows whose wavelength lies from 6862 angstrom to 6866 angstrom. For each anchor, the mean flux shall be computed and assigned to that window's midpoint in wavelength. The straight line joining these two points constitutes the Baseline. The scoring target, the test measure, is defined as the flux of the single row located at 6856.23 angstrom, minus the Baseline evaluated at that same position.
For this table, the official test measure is -0.8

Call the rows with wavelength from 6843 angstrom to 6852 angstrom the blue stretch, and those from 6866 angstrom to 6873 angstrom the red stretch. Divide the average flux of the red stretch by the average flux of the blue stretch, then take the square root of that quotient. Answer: 0.99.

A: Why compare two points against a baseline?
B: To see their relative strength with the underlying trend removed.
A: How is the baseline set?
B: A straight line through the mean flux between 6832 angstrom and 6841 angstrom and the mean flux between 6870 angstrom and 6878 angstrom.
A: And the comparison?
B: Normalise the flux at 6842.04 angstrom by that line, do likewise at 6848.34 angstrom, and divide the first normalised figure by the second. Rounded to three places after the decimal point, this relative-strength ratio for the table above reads 1.011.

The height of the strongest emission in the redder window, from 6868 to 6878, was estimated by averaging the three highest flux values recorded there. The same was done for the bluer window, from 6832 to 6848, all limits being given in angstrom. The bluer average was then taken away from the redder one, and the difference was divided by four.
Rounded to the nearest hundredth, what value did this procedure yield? -0.20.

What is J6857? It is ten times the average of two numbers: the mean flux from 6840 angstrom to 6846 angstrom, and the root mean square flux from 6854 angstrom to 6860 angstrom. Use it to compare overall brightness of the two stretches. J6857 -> 150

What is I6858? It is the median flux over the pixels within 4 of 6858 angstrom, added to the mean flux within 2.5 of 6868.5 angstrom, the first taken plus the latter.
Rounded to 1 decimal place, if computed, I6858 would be 29.3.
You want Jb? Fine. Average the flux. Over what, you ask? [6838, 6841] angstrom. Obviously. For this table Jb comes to 15.6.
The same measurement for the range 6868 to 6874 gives 14.7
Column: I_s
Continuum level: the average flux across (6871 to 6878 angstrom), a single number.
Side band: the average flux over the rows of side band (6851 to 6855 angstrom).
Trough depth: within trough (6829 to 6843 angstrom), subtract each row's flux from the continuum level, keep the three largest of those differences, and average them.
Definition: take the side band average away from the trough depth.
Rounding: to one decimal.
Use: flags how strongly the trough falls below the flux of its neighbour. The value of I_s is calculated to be -15.2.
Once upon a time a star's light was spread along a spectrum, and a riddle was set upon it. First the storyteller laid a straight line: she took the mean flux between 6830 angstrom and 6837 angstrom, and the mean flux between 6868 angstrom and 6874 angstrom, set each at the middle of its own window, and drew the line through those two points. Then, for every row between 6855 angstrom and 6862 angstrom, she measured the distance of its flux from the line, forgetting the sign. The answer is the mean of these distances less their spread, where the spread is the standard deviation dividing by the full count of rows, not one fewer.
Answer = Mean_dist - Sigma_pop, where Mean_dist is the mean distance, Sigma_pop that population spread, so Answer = 0.50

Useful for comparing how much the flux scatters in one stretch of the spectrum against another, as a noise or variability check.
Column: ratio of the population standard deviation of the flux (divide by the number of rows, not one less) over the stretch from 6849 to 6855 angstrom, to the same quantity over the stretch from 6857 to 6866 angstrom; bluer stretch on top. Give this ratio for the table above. 1.0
